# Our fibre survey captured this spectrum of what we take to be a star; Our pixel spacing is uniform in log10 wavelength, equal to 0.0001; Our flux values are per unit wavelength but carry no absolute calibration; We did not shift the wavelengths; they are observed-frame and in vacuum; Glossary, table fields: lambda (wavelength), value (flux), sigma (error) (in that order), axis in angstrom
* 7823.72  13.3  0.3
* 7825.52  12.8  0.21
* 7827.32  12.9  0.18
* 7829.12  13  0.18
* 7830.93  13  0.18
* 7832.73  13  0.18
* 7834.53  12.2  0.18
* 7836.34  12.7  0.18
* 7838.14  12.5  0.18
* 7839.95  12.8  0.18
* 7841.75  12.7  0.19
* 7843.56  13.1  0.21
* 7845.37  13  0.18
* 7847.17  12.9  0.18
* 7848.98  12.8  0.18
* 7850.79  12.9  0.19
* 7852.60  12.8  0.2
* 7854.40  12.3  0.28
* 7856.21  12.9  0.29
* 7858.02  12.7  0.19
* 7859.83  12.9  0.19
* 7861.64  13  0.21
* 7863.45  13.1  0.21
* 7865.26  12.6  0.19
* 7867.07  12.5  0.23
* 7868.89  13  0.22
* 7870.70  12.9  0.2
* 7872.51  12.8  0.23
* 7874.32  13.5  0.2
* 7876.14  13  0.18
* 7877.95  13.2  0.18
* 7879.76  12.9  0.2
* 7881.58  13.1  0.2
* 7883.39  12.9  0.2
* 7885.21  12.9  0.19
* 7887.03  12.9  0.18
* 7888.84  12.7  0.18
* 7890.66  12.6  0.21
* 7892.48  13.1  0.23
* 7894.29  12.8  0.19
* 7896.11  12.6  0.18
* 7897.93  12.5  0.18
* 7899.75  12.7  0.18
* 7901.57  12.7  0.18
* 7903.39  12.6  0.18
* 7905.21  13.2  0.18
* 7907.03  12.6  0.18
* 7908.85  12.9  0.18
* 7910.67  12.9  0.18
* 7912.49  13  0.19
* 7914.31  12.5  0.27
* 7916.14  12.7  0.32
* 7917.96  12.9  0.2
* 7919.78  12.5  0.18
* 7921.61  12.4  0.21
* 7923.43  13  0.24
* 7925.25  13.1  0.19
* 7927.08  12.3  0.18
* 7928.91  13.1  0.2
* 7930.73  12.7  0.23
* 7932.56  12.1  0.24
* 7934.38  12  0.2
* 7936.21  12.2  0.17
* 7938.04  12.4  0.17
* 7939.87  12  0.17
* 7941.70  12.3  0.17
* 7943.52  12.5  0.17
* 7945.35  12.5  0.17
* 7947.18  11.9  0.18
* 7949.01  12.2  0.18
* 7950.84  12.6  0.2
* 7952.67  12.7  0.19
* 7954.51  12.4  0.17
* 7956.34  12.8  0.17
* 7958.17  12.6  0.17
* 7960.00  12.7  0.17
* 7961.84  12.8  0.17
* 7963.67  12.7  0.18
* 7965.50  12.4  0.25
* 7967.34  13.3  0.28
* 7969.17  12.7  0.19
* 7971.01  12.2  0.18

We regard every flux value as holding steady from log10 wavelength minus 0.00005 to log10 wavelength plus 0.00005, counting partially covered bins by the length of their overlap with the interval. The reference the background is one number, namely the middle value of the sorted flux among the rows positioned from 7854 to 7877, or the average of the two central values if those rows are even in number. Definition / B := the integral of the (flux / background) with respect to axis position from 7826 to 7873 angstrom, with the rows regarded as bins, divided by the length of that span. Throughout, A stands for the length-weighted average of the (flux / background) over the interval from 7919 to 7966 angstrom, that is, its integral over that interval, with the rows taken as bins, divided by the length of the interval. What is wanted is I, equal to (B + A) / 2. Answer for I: 0.981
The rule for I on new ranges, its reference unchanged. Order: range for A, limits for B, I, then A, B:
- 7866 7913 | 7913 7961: 0.983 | 0.997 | 0.970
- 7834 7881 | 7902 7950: 0.985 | 0.995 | 0.974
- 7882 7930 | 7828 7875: 0.992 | 0.990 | 0.994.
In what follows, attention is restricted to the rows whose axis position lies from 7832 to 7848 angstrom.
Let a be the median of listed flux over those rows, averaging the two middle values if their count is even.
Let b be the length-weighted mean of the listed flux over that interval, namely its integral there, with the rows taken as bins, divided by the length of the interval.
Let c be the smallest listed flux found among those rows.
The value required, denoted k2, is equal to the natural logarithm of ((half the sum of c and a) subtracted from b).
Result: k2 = -1.33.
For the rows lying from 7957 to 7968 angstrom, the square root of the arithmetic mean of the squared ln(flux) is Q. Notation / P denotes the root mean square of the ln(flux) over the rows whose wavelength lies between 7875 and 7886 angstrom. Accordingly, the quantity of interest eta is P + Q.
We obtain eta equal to 5.11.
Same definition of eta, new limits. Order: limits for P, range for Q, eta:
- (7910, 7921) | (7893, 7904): 5.08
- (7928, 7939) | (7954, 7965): 5.06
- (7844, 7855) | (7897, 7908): 5.09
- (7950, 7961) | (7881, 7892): 5.09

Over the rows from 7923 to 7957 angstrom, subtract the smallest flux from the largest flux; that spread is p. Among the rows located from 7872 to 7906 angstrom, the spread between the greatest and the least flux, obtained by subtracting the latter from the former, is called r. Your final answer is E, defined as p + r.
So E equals 2.20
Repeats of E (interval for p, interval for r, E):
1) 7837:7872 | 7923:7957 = 2.00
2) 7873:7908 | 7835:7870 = 1.80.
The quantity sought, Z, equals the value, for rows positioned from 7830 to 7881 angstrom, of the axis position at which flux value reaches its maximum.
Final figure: 7874.32 angstrom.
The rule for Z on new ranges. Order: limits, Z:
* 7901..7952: 7905.21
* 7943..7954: 7952.67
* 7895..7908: 7905.21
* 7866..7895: 7874.32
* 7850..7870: 7863.45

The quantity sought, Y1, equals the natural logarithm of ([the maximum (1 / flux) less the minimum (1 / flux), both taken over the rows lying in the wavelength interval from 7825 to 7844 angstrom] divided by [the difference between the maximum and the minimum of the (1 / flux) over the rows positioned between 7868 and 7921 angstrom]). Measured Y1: -0.1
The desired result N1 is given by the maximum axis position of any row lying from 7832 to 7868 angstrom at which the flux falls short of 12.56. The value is 7867.07 angstrom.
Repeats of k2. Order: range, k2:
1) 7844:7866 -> -1.45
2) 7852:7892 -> -1.29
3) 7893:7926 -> -1.55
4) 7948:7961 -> -1.83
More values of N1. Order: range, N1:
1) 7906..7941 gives 7939.87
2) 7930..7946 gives 7945.35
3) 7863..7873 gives 7867.07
